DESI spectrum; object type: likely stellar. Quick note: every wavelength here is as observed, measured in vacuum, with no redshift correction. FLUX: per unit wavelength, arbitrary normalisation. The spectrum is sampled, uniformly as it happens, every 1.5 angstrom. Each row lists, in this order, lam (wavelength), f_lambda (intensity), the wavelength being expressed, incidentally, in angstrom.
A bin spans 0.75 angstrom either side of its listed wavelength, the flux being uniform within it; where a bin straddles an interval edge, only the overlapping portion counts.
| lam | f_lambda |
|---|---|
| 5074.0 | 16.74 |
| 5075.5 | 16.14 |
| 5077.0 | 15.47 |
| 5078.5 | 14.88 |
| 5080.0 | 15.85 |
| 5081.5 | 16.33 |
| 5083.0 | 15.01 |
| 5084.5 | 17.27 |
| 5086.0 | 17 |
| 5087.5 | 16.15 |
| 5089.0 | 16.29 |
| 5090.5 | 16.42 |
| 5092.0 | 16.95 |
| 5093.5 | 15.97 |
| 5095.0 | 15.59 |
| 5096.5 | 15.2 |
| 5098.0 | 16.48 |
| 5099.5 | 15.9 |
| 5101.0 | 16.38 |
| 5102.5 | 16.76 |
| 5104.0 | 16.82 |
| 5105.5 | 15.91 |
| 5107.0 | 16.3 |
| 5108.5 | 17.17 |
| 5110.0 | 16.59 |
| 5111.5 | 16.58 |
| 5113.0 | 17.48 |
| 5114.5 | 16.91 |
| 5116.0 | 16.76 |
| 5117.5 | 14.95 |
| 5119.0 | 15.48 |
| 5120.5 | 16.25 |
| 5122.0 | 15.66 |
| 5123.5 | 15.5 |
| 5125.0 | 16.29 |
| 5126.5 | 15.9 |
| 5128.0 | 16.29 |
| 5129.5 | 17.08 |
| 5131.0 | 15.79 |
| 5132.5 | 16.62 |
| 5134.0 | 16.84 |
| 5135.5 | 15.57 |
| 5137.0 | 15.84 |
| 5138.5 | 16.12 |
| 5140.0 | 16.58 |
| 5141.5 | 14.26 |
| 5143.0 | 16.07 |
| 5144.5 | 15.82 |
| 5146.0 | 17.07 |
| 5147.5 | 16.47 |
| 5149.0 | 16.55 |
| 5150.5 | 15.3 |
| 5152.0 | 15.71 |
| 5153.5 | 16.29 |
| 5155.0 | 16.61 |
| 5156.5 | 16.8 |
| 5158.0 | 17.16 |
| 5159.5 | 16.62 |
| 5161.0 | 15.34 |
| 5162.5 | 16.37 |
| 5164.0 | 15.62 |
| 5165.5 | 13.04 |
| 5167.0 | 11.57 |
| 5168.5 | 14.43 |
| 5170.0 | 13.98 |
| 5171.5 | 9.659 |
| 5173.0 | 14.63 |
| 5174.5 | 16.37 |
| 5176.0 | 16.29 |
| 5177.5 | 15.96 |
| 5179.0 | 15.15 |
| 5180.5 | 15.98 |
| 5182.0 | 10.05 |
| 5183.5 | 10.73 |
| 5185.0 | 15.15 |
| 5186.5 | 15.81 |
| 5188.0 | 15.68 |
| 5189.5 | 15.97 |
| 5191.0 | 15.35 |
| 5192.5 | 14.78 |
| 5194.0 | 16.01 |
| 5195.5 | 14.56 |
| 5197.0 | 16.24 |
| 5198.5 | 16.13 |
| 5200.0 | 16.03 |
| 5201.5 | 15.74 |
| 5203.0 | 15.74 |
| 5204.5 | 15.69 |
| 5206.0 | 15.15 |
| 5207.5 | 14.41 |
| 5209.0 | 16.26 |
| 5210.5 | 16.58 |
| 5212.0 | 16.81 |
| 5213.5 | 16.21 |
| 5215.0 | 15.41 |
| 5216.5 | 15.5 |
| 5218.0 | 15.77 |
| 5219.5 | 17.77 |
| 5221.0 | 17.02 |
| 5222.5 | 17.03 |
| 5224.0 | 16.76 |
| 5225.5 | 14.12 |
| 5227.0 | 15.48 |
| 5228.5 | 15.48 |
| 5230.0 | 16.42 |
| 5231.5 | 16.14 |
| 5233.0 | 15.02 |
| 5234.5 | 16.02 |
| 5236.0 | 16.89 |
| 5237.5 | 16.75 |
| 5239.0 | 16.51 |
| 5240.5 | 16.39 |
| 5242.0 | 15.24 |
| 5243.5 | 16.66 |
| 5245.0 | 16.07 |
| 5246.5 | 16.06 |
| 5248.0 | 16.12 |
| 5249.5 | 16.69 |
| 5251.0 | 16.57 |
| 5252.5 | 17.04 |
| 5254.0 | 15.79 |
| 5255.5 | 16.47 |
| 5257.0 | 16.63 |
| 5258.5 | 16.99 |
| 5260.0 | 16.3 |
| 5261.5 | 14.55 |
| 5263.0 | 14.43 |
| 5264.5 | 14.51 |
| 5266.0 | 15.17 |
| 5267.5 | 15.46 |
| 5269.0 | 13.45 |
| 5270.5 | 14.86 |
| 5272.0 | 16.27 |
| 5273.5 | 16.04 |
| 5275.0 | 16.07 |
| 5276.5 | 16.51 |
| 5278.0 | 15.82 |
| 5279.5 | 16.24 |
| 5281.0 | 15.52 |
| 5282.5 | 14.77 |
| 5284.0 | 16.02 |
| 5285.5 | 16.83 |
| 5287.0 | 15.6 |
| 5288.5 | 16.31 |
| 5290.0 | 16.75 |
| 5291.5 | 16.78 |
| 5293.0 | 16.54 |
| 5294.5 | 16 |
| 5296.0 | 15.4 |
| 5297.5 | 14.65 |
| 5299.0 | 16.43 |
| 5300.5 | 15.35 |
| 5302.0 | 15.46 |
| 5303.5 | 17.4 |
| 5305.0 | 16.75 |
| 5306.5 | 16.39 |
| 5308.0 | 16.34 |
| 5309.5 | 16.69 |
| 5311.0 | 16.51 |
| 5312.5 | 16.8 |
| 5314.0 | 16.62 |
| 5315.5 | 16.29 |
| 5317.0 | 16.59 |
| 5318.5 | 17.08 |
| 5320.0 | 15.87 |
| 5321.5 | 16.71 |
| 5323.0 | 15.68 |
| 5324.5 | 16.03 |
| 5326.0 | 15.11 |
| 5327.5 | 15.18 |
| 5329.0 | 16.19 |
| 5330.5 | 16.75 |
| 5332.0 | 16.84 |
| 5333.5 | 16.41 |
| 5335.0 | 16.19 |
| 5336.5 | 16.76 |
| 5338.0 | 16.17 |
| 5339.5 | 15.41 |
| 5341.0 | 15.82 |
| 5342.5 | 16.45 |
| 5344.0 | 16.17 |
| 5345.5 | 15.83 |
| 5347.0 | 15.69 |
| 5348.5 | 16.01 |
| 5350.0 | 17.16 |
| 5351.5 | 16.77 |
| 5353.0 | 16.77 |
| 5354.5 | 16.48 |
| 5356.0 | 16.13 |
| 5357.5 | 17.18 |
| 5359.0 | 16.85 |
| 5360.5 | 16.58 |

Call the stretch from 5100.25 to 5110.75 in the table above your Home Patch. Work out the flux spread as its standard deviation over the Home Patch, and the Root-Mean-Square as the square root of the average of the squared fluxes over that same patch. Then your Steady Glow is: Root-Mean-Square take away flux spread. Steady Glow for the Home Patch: 16.2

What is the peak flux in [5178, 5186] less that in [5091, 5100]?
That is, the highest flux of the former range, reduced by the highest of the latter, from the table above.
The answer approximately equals -1.0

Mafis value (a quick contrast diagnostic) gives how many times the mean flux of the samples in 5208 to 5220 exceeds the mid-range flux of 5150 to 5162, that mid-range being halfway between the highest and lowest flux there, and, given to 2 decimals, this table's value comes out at 1.00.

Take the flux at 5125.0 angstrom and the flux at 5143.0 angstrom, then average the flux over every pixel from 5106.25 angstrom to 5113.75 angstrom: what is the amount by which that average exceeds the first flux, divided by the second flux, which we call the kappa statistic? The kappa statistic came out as 0.03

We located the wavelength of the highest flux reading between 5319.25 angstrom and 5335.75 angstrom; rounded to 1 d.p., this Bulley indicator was 5332.0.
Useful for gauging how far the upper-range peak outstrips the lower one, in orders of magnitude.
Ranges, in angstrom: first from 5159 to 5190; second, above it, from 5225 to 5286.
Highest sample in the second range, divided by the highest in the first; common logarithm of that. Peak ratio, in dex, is 0.011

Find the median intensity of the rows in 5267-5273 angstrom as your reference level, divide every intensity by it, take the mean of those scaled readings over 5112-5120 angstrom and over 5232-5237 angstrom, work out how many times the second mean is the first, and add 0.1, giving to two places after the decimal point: 1.08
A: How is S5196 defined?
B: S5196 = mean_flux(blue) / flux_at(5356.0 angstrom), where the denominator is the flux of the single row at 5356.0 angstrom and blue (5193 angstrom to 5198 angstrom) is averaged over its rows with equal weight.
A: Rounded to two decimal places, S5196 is 0.97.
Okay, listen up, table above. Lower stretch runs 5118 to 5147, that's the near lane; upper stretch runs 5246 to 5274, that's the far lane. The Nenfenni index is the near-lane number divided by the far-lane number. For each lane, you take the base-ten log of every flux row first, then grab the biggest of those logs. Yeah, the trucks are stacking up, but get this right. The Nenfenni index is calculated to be 1.00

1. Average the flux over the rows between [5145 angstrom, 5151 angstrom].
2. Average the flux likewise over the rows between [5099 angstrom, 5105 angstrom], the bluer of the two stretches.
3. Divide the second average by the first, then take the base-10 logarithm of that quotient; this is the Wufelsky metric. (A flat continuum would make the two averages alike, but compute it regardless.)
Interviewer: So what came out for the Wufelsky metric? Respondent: 0.003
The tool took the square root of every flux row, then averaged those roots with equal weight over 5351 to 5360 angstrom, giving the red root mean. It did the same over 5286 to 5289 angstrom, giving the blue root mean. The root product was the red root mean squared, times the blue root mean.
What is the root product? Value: 66.7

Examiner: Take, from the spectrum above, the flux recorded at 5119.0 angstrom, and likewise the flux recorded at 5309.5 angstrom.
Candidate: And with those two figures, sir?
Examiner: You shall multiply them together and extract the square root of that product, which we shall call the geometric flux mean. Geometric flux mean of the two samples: 16.1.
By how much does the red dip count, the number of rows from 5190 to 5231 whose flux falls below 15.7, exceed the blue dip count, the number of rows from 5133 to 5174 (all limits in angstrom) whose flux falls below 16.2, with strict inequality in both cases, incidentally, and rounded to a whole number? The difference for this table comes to -5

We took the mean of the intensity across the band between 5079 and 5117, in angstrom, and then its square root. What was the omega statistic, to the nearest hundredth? 4.05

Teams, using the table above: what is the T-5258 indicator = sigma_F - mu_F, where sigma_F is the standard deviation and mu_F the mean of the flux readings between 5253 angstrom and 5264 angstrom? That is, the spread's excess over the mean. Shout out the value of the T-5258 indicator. -14.9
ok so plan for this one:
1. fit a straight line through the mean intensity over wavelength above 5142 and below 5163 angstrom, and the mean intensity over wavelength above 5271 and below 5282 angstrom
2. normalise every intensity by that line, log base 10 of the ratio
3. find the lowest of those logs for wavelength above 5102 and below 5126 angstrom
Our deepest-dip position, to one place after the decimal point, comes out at 5117.5 angstrom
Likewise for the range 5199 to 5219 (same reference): 5207.5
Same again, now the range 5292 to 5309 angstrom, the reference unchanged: 5297.5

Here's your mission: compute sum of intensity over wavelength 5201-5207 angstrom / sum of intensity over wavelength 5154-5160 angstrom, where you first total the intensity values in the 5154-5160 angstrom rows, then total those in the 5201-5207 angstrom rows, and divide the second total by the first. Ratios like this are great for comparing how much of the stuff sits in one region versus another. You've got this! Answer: 0.93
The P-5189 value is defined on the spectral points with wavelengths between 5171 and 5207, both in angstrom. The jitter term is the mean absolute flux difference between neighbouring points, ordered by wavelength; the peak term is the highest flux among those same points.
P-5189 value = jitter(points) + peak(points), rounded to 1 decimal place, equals 17.6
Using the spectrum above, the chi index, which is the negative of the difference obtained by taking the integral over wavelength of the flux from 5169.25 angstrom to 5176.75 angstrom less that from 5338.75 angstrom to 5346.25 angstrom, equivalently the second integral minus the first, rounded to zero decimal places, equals 13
